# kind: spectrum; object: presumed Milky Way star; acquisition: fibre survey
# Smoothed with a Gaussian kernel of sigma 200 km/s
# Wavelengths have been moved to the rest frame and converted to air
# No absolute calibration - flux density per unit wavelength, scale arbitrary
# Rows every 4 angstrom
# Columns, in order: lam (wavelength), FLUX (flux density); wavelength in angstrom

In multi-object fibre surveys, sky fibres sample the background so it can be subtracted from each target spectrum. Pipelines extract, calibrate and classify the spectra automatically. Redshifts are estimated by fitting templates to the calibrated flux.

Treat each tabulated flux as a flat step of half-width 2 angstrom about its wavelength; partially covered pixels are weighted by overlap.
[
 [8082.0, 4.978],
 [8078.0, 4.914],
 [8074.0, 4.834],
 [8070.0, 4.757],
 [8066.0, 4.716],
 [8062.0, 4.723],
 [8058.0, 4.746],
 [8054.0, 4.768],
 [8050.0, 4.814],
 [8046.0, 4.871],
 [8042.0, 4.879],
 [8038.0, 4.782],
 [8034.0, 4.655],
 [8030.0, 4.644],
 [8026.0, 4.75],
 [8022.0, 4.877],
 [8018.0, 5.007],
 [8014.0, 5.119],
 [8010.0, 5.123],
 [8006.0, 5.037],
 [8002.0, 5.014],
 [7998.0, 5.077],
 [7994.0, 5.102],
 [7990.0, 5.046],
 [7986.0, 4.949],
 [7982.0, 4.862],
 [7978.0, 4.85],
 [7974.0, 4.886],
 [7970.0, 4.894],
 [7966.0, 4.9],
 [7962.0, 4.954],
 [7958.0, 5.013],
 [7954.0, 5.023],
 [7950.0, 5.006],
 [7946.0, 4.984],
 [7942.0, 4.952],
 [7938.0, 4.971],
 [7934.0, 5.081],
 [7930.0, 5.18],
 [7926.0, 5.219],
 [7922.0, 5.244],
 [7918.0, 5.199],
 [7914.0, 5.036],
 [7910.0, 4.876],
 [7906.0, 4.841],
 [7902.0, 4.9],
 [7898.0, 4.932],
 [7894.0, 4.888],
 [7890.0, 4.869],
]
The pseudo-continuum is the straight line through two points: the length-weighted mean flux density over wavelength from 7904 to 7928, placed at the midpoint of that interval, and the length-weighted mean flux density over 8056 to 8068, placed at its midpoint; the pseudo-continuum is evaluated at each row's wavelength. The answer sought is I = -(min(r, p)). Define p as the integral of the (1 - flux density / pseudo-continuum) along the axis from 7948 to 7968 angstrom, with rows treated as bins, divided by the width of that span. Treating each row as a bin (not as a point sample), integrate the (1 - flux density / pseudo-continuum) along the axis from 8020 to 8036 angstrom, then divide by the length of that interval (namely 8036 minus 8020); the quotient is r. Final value 0.002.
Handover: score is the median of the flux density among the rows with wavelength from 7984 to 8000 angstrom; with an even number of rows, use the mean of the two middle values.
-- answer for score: 5.06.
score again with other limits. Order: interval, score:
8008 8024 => 5.06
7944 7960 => 5.01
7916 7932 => 5.21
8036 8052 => 4.84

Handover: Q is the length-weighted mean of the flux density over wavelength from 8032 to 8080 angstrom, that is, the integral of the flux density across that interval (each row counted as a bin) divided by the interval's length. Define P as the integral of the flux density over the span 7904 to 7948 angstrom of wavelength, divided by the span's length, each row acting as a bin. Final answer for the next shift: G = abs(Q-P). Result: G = 0.26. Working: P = 5.05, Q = 4.79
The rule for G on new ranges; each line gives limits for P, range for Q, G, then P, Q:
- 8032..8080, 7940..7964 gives 0.20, 4.79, 4.99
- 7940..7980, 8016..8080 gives 0.15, 4.95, 4.80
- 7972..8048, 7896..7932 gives 0.12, 4.92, 5.05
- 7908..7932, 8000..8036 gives 0.21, 5.13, 4.91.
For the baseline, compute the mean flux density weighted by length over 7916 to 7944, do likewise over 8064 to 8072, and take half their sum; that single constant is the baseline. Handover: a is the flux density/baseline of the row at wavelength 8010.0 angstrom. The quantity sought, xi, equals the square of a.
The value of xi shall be 1.08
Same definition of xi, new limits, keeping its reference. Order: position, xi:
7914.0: 1.04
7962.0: 1.01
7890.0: 0.98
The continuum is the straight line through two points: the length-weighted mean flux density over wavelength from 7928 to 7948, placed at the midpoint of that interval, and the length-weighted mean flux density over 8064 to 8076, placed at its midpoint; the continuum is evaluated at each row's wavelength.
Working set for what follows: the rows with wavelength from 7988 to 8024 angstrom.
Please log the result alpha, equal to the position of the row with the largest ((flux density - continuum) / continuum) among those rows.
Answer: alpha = 8014.0 angstrom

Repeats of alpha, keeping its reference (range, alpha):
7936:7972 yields 7954.0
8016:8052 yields 8018.0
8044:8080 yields 8078.0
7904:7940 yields 7922.0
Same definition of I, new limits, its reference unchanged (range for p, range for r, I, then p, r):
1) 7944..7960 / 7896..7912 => 0.004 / -0.004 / 0.04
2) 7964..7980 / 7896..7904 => -0.011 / 0.011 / 0.04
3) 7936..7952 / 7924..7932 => 0.031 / 0.005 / -0.03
